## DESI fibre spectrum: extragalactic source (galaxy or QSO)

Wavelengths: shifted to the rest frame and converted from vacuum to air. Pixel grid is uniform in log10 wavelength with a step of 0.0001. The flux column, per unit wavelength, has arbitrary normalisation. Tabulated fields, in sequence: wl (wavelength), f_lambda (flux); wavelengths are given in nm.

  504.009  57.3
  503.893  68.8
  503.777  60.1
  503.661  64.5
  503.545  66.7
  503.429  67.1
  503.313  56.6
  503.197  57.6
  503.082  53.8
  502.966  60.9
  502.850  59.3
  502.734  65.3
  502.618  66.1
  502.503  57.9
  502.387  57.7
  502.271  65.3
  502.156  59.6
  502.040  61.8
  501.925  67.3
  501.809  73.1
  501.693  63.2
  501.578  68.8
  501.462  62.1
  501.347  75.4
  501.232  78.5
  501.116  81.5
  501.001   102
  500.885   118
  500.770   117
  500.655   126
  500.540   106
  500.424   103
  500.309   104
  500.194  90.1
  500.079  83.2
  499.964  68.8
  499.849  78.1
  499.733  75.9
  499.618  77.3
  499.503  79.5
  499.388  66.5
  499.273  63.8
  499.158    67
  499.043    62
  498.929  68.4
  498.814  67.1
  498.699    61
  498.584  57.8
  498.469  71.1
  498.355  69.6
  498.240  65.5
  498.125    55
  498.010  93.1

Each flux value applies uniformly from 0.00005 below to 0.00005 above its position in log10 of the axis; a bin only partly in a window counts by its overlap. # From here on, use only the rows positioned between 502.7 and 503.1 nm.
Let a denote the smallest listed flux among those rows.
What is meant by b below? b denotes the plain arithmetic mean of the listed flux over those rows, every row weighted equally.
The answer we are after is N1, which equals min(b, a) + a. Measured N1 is 108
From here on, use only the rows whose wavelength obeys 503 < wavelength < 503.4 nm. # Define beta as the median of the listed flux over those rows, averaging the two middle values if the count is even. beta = 57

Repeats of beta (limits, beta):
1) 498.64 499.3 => 65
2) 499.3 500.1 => 77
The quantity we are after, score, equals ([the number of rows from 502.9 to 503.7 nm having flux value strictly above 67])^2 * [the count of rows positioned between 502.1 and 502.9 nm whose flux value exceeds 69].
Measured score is 0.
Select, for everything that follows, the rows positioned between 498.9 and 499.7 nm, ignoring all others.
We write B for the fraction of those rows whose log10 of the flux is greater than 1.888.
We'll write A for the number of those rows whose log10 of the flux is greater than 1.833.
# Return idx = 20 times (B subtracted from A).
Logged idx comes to 54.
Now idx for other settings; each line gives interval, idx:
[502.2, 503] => 0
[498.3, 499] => 60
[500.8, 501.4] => 84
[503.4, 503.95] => 20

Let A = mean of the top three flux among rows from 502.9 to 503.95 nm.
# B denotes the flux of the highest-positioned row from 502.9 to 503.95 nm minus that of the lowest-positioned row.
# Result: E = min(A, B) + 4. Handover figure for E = 12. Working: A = 68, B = 8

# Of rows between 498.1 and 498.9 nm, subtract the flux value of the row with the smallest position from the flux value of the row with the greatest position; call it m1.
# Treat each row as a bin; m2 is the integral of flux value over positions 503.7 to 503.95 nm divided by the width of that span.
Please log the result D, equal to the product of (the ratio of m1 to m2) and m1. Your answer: 2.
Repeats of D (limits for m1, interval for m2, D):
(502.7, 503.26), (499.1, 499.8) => 1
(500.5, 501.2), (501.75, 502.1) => 9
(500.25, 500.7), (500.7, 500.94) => 4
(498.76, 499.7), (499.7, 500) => 1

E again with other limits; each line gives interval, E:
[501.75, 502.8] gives -4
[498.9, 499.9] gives 14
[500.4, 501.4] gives -24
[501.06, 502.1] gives -16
